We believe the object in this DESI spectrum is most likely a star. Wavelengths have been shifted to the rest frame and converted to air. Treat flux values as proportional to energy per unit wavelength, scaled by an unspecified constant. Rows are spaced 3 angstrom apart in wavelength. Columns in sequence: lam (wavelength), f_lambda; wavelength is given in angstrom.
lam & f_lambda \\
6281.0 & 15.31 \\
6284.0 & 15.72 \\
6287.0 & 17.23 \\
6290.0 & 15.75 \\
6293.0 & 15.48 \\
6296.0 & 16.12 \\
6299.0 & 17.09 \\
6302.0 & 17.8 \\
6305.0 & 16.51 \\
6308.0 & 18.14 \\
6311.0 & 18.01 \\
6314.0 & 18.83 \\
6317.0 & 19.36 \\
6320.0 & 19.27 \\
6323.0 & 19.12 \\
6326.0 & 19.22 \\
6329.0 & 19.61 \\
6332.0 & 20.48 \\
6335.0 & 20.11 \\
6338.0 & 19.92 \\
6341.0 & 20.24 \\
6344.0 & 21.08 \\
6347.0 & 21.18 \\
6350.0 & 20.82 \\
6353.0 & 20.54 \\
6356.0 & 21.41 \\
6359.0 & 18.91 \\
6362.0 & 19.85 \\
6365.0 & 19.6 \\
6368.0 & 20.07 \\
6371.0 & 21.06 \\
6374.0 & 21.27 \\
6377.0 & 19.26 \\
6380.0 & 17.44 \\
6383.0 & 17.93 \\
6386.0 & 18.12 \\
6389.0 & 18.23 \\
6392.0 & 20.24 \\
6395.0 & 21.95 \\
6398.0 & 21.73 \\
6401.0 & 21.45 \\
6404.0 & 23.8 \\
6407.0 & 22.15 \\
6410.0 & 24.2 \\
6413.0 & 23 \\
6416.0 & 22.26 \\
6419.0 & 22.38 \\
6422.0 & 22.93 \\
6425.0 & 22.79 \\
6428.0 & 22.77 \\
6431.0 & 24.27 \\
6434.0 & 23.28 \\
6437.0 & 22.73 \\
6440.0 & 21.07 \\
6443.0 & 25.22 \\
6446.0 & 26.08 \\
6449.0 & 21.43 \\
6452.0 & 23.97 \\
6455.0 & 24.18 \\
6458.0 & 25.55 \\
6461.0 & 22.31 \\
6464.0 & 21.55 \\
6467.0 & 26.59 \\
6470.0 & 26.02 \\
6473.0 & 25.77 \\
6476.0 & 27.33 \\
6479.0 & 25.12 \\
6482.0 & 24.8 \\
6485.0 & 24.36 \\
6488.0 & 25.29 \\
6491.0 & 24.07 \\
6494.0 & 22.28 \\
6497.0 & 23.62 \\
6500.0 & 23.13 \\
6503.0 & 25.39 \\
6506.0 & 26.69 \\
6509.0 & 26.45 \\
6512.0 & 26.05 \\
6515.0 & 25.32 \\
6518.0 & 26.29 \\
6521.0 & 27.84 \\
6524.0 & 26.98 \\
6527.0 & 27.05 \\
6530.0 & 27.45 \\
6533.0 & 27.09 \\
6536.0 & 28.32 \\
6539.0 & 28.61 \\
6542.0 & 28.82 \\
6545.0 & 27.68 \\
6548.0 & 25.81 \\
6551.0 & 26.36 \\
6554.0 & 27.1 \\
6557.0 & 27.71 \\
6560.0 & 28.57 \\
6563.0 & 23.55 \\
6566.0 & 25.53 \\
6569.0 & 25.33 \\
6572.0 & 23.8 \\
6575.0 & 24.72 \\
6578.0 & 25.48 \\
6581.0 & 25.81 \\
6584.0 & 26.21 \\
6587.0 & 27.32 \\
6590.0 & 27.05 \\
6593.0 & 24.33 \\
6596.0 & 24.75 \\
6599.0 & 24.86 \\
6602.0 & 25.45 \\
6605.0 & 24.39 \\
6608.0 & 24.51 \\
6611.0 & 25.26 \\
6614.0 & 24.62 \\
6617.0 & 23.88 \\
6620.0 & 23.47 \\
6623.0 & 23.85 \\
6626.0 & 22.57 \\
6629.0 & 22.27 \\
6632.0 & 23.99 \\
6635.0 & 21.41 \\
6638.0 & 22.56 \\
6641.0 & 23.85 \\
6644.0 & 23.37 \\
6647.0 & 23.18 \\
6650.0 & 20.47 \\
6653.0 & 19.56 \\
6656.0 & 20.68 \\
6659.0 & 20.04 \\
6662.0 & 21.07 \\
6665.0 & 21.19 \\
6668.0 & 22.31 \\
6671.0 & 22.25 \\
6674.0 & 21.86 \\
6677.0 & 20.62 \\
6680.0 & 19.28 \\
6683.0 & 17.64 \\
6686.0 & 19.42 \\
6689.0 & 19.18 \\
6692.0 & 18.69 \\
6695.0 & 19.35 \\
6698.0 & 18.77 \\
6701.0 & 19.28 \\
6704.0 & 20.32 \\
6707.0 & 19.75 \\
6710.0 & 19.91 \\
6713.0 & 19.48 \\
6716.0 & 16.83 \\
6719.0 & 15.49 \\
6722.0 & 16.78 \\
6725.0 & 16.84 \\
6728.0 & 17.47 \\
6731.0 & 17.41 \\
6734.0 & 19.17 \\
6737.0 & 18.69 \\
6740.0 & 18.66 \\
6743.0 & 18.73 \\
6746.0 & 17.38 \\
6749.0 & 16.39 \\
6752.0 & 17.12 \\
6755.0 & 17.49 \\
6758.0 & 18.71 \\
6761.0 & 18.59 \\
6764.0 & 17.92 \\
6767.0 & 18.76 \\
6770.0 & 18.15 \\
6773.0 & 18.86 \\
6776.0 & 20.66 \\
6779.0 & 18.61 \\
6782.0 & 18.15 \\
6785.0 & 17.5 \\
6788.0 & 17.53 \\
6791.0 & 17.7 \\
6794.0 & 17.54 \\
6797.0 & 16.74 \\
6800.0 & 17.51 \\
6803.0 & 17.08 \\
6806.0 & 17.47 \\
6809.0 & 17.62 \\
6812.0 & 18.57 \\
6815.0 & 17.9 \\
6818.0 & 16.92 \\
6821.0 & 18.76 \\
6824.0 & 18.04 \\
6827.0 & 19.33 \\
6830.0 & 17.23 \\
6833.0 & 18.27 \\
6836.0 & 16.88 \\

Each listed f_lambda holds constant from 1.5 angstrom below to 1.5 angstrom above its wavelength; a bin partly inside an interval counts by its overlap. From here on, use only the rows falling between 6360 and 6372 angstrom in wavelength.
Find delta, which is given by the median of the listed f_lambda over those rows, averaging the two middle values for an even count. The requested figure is 20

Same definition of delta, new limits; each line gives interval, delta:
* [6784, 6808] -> 18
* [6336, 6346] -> 20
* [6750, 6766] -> 18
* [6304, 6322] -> 18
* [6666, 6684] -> 21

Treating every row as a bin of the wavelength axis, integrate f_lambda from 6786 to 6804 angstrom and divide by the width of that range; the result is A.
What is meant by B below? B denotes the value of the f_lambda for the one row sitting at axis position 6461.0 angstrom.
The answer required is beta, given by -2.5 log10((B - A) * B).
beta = -5.1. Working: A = 17.4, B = 22.31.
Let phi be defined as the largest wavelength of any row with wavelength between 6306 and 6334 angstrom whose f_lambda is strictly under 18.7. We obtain 6311.0 angstrom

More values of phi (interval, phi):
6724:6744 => 6740.0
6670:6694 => 6692.0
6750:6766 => 6764.0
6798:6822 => 6818.0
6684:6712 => 6692.0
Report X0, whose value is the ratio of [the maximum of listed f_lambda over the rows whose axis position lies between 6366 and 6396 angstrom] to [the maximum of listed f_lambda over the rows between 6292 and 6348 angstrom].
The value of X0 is 1.04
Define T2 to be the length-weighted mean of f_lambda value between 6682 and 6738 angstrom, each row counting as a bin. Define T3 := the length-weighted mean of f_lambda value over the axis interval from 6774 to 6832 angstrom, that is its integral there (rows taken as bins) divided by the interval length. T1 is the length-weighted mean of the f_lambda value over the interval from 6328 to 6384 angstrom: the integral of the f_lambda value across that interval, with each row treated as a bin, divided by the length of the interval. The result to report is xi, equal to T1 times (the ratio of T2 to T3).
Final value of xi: 20.6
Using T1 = 20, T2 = 18.5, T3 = 18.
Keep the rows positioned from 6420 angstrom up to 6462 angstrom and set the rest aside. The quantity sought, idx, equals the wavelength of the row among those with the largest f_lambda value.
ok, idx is 6446.0 angstrom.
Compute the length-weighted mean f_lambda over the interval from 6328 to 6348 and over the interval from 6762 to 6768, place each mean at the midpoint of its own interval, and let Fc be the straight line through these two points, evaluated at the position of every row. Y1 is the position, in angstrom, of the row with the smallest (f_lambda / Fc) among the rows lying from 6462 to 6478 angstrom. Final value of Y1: 6464.0 angstrom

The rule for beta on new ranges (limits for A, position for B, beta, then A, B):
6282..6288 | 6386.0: -3.8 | 16.3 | 18.12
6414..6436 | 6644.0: -2.5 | 23.0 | 23.37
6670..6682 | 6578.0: -5.2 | 20.8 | 25.48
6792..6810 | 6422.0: -5.3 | 17.3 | 22.93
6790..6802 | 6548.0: -5.8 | 17.3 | 25.81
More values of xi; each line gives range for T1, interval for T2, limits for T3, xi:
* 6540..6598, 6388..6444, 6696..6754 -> 32.3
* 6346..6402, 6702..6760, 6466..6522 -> 14.3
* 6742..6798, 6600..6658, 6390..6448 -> 18.3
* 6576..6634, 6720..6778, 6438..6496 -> 18.3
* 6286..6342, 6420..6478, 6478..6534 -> 17.2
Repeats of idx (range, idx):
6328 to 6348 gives 6347.0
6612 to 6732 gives 6614.0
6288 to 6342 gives 6332.0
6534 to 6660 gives 6542.0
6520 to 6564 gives 6542.0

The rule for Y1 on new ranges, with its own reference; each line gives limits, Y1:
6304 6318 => 6305.0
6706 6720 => 6719.0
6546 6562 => 6548.0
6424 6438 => 6428.0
